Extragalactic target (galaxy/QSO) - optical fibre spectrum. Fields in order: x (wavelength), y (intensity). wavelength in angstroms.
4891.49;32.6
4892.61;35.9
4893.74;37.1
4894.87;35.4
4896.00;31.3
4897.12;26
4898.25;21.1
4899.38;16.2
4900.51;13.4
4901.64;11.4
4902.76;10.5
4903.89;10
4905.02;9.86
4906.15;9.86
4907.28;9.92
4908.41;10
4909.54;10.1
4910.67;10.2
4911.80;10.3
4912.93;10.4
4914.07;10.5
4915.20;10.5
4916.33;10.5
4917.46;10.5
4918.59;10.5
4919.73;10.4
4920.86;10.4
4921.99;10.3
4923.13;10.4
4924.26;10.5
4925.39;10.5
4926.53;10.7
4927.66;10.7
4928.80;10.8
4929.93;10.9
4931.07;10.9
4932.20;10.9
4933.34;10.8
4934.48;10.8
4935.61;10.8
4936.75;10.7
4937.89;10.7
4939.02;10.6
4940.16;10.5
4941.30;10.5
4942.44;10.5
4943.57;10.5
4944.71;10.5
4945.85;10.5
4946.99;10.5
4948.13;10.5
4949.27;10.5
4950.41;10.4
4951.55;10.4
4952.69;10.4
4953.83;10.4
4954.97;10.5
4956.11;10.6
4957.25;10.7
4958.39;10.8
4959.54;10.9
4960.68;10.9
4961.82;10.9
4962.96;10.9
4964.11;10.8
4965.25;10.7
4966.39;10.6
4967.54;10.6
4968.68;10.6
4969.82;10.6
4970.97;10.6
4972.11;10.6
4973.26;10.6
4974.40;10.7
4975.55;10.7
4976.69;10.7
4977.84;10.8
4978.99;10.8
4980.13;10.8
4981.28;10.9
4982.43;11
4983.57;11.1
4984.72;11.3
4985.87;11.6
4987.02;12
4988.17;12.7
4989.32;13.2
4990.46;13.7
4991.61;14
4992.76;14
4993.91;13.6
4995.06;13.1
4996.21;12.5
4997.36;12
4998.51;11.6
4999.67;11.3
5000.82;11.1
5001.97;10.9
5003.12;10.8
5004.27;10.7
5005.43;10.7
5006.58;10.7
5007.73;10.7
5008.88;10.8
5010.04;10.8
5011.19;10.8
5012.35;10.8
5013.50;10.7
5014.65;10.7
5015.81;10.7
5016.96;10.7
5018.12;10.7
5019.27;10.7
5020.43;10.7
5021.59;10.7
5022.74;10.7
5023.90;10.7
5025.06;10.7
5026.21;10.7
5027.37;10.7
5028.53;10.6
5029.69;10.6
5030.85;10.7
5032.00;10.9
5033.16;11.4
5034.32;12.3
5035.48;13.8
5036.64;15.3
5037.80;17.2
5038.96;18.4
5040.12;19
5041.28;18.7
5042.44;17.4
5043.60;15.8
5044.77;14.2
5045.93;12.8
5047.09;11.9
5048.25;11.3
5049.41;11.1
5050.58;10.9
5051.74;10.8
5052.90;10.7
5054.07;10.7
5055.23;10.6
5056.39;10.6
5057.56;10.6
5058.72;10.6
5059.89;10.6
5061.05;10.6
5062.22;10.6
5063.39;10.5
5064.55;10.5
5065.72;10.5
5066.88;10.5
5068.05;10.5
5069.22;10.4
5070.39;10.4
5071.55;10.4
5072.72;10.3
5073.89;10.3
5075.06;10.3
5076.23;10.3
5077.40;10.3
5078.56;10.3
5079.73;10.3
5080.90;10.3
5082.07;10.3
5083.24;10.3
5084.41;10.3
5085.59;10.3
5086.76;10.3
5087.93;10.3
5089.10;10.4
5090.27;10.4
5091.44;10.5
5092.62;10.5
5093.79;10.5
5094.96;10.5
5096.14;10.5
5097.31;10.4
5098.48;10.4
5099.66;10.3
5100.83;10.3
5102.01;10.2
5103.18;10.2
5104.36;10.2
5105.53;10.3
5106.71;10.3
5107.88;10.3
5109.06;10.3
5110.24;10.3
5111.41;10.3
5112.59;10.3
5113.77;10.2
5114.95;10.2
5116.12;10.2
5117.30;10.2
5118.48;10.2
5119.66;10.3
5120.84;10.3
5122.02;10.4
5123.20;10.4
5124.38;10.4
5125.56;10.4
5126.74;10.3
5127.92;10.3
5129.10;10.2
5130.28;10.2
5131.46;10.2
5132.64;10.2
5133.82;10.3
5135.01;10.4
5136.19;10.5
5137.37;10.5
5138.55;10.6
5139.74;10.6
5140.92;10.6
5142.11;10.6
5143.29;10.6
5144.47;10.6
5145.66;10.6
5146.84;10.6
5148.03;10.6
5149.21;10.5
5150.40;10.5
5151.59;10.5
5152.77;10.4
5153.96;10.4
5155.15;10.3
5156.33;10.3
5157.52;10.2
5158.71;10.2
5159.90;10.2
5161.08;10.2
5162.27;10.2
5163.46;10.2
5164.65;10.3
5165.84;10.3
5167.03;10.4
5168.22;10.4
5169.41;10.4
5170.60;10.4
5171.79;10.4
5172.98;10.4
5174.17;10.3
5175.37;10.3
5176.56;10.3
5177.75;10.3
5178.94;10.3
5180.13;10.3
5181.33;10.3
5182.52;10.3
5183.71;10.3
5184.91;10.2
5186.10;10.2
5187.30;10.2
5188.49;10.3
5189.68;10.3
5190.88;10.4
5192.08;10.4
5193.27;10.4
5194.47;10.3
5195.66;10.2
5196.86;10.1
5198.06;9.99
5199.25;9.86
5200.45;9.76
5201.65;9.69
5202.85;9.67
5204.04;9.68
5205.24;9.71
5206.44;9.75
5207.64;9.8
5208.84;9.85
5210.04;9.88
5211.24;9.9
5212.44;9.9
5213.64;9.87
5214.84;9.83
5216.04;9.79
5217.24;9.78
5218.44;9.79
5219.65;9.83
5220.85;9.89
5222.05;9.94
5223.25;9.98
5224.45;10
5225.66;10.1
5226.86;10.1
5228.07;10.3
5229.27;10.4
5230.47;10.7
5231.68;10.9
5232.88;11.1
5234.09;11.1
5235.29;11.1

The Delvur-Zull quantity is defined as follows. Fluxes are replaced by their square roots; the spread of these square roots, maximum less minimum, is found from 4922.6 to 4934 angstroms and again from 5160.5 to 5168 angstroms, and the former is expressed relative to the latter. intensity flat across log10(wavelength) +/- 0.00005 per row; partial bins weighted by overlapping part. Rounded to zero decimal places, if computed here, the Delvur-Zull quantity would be 2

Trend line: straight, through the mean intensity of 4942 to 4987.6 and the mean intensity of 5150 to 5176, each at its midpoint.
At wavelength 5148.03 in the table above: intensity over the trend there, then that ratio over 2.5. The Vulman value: 0.409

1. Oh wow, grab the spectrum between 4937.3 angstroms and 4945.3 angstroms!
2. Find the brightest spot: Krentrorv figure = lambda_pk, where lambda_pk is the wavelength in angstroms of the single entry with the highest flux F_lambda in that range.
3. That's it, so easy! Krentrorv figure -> 4937.89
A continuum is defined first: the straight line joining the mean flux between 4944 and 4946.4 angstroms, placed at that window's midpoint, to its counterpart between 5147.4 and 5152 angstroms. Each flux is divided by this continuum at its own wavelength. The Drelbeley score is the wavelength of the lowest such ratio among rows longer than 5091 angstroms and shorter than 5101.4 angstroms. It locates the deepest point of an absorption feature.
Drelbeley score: 5100.83 angstroms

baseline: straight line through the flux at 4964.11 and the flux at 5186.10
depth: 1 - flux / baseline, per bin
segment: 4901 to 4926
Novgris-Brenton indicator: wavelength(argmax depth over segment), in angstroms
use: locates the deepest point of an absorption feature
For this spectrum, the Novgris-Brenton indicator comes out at 4905.02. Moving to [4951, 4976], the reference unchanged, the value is 4951.55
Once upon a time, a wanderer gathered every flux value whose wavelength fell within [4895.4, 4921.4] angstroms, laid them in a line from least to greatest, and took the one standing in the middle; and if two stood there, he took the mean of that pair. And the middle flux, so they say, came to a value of 10.5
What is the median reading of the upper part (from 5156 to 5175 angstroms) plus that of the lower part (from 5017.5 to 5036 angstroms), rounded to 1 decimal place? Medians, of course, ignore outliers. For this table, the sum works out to 21.0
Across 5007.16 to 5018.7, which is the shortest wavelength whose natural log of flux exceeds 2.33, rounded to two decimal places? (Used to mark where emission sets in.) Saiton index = 5007.73 angstroms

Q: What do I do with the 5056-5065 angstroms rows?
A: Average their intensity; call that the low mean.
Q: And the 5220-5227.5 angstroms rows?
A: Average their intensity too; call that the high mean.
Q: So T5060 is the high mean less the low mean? -0.6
